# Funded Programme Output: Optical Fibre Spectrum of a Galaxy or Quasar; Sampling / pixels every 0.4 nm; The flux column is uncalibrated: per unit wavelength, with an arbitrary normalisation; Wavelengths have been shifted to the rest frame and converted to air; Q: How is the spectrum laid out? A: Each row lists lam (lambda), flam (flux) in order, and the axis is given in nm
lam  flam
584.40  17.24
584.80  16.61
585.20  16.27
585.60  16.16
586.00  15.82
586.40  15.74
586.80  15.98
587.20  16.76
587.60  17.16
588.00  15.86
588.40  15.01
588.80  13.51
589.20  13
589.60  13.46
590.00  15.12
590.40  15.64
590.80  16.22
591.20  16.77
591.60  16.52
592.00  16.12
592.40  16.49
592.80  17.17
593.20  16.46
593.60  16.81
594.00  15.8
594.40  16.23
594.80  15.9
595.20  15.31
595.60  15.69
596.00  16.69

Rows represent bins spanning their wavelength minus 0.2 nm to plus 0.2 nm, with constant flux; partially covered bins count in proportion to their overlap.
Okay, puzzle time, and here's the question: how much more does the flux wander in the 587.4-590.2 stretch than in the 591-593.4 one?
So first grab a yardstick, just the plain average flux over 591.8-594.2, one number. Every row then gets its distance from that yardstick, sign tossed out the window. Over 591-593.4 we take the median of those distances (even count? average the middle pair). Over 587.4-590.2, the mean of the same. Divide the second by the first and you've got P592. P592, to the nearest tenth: 11.4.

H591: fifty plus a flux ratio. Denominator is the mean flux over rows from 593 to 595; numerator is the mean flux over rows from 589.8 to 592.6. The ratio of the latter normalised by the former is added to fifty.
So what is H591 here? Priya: 51.0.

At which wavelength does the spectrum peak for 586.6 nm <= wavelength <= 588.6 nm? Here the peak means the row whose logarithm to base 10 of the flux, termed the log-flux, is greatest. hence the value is 587.60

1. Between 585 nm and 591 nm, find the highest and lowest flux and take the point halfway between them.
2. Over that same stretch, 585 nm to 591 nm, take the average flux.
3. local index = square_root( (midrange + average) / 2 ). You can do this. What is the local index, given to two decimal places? 3.91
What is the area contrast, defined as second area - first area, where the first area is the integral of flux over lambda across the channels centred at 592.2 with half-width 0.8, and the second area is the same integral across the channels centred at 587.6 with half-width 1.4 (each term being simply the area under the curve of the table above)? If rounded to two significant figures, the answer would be 17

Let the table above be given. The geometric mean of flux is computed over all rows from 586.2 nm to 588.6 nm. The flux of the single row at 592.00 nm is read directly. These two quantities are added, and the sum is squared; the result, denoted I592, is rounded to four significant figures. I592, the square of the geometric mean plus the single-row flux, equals 1036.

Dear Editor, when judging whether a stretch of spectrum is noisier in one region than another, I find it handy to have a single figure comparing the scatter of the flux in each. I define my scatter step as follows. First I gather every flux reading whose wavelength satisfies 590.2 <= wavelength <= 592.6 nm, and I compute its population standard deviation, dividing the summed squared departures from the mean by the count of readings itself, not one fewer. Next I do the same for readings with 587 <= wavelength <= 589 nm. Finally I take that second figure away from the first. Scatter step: -0.9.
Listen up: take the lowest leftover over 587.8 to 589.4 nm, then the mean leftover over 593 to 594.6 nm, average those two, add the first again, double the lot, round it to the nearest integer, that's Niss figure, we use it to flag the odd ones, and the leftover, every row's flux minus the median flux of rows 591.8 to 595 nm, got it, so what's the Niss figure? -10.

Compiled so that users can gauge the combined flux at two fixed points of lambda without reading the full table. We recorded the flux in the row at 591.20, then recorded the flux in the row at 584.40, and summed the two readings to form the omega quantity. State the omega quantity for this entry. 34.0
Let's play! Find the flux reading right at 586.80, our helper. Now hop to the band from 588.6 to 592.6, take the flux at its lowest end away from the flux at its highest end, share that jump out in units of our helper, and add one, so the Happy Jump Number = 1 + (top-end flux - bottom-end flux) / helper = 1.19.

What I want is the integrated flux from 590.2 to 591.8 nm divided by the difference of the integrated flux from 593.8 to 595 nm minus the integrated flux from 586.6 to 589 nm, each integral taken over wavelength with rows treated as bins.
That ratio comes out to -1.4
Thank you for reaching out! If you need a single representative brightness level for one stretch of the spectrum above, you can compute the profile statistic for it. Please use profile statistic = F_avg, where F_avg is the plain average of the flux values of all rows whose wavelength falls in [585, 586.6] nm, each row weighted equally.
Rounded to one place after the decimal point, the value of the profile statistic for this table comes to 16.0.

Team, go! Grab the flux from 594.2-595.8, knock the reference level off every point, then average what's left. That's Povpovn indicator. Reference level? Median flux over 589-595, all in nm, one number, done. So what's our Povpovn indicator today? -0.44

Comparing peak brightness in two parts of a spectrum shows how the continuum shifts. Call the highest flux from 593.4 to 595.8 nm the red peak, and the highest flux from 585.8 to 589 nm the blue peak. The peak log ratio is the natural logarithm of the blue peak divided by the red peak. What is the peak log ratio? 0.02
